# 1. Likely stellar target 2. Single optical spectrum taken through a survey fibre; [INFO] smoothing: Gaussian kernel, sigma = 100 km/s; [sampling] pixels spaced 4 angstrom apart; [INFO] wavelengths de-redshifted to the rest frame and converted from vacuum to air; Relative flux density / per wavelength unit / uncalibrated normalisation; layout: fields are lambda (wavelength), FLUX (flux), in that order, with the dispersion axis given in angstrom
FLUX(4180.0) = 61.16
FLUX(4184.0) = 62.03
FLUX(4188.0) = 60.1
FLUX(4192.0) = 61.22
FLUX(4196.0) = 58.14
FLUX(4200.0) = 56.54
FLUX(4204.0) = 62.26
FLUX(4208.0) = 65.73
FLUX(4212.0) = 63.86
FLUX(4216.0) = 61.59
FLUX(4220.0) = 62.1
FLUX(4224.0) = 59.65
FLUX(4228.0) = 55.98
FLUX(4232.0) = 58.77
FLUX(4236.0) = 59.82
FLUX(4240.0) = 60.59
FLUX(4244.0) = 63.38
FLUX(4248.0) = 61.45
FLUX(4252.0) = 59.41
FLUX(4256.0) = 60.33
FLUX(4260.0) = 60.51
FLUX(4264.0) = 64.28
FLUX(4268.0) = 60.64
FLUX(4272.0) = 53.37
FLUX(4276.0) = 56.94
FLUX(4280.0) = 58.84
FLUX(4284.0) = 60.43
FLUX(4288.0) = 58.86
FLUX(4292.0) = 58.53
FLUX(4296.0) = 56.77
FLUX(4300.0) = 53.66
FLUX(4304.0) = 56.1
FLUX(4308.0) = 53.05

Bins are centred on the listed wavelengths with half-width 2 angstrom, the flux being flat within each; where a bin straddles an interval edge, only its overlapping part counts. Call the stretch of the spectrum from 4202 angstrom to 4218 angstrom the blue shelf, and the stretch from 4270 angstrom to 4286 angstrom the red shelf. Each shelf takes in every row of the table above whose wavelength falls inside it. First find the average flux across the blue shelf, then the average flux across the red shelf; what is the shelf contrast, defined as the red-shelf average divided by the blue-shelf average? 0.906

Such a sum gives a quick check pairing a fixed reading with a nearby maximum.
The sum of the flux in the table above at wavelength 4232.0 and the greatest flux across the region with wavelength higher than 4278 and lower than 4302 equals 119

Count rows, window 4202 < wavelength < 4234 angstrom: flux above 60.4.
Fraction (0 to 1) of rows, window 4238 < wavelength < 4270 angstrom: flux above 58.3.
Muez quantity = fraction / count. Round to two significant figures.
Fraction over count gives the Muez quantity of 0.20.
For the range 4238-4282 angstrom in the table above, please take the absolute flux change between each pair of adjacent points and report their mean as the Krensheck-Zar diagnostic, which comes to 2.8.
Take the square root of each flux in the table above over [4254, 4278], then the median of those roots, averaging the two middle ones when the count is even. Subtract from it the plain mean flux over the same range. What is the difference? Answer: -51.6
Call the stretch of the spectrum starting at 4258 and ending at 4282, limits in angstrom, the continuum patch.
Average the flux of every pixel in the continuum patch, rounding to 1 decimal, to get 59.1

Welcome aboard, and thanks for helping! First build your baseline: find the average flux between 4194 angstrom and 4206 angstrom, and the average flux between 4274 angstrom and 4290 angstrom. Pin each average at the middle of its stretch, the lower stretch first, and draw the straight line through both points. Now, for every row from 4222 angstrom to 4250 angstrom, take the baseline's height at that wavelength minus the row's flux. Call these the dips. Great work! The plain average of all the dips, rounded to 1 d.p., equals -1.1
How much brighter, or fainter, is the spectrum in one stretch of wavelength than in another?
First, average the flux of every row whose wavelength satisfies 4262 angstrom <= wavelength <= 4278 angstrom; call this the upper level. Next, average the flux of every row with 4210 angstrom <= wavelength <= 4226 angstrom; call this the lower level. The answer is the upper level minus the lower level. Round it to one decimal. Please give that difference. -3.0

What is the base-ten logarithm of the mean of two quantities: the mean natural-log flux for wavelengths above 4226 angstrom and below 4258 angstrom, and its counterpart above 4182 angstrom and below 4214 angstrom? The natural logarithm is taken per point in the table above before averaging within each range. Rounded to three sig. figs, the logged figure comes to 0.613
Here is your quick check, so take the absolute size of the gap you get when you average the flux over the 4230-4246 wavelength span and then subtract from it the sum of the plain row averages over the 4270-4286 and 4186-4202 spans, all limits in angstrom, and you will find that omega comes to 56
